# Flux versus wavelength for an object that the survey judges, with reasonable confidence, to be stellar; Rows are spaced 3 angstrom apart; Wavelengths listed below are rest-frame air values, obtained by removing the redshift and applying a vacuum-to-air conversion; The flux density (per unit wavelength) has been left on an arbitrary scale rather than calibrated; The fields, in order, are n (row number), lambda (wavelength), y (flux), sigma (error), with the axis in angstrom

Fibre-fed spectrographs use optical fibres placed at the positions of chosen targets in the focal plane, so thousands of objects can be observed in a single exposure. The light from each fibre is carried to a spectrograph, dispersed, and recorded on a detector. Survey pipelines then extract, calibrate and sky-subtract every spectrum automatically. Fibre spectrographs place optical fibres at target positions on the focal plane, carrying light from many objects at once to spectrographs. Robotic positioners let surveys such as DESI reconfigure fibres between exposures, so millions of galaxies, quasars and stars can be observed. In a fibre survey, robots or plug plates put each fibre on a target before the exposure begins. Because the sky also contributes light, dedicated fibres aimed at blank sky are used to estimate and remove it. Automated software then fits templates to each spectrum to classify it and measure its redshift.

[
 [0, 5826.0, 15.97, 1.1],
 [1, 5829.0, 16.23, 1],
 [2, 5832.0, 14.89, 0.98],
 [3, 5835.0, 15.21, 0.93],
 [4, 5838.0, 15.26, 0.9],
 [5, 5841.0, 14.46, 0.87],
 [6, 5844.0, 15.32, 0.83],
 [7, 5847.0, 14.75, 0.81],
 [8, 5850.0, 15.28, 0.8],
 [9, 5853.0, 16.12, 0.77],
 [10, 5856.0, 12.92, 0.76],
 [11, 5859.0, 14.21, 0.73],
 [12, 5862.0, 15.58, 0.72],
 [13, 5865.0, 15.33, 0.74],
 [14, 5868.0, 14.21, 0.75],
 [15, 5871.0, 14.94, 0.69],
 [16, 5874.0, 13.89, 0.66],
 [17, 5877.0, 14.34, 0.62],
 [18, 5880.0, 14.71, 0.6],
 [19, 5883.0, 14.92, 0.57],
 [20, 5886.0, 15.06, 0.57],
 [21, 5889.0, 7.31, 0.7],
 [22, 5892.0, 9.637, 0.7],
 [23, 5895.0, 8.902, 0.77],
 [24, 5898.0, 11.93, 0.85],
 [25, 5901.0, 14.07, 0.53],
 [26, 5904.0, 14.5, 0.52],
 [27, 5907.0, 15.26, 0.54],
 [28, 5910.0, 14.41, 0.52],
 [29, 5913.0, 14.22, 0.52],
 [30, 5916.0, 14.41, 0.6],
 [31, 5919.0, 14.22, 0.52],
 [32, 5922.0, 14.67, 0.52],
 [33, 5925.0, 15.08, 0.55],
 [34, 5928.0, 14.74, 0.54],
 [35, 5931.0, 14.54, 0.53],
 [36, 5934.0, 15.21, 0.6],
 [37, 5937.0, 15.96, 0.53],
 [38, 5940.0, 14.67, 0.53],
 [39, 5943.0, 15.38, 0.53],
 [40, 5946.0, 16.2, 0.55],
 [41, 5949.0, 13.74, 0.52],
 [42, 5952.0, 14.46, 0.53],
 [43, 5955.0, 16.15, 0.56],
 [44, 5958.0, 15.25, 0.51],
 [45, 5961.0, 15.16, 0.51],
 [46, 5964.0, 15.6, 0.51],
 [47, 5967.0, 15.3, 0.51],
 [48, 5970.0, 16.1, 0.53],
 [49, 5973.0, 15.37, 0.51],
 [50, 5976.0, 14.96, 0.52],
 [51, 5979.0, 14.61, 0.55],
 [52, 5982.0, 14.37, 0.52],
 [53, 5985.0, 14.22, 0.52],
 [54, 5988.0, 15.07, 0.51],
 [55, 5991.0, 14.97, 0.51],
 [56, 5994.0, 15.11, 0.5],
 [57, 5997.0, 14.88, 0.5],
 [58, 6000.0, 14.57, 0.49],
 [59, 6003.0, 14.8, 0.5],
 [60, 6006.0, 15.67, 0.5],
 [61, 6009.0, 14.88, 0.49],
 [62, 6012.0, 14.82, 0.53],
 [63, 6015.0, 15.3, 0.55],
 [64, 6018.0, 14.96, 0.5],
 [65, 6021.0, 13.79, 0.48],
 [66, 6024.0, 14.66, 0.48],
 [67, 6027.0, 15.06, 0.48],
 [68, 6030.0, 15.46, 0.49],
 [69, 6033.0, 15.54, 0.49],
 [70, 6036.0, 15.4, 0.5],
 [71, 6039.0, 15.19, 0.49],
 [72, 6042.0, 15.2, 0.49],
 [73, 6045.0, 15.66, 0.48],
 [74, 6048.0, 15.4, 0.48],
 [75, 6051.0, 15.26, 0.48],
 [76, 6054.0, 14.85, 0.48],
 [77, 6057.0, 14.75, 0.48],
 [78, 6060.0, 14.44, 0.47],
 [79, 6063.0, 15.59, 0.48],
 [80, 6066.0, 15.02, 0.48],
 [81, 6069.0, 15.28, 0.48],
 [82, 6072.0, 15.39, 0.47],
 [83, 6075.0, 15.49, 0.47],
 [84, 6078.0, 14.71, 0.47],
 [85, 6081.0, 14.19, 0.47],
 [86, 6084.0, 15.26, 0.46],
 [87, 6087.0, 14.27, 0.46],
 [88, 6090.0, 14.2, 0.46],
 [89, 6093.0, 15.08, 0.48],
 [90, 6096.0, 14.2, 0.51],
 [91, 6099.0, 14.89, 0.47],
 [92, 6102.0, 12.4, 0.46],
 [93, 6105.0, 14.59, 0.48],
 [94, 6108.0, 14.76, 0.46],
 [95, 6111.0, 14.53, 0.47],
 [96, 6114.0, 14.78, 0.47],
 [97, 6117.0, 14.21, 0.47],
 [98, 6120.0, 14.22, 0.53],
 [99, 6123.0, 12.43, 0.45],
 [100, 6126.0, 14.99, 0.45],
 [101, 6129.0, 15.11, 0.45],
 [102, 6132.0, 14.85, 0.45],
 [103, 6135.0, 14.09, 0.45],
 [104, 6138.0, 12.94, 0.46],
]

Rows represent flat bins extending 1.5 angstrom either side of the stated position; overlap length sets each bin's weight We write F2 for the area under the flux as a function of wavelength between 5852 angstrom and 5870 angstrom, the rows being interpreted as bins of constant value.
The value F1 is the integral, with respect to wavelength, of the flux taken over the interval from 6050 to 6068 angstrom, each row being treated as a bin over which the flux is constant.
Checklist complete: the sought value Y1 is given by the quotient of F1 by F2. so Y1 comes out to 1.02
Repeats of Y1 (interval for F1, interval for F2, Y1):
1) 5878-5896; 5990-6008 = 0.79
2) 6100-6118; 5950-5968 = 0.93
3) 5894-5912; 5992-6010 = 0.89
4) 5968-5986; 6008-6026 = 1.02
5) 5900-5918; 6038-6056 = 0.95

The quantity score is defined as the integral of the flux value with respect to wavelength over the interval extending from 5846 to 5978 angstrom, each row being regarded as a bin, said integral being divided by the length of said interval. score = 14.4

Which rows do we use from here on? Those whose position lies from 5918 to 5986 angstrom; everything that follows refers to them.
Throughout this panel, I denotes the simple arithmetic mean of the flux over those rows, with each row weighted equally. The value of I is 15.0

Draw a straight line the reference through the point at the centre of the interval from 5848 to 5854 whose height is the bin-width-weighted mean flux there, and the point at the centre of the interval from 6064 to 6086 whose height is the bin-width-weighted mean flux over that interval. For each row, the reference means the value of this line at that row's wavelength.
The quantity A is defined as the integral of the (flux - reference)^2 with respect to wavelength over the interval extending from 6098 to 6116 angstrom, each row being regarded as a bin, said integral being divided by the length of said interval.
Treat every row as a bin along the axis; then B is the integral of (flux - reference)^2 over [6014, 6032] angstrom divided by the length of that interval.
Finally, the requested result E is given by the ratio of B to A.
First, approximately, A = 1.2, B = 0.4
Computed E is 0.3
